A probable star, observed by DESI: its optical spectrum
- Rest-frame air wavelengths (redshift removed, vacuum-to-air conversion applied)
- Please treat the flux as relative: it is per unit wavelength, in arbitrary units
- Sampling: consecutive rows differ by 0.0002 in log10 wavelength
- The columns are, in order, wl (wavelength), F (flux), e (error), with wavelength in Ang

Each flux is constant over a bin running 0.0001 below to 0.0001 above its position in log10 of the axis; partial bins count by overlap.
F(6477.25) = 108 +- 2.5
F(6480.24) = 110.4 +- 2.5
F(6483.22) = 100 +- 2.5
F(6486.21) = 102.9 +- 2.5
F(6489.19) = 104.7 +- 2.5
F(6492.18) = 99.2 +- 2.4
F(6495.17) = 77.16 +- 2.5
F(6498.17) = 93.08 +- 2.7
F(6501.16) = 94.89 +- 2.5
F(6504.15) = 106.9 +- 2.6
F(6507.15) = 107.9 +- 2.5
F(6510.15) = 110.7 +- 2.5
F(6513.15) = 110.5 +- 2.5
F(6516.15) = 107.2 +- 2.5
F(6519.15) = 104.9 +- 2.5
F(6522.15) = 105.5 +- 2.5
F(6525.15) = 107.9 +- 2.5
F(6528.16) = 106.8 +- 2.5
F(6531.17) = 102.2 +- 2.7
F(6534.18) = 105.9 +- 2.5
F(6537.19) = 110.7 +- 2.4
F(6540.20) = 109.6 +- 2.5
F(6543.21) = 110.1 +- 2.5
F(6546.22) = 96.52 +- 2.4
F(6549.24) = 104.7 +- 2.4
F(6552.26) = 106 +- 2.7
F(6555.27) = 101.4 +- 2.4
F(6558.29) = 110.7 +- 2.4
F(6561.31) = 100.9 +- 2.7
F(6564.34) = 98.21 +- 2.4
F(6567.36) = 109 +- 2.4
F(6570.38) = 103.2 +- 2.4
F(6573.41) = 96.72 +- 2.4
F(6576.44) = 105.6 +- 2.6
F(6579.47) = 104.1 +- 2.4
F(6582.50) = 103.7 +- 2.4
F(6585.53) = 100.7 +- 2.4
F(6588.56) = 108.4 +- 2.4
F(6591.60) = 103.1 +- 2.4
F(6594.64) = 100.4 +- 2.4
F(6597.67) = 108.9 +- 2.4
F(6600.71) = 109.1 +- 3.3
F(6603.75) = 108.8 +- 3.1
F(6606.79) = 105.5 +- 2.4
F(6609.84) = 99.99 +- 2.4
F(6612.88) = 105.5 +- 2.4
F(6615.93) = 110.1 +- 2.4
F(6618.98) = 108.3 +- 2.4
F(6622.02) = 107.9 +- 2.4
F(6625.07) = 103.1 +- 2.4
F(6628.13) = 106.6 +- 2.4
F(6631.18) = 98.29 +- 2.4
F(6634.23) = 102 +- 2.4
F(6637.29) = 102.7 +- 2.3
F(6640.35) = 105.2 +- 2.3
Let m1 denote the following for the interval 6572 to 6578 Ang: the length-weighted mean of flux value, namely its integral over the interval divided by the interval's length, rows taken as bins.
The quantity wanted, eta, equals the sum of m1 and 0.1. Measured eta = 101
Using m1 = 101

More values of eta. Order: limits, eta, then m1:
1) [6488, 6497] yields 93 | 93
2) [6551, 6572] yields 104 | 104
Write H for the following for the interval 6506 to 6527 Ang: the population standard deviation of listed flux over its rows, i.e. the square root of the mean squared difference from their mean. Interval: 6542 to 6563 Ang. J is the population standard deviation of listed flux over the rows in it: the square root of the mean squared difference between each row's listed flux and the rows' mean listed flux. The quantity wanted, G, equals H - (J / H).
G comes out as -0.2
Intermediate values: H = 2.1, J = 4.75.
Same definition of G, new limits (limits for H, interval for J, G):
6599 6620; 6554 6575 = 1.7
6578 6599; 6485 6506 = 0.1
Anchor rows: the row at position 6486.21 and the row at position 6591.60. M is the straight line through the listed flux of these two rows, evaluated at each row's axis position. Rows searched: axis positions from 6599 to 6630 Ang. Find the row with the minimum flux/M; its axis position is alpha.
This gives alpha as 6609.84 Ang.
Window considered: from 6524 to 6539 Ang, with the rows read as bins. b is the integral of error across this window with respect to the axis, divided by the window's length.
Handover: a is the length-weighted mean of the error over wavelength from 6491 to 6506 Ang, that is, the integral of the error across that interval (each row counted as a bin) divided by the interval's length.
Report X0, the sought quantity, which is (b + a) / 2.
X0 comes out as 2.53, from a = 2.54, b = 2.52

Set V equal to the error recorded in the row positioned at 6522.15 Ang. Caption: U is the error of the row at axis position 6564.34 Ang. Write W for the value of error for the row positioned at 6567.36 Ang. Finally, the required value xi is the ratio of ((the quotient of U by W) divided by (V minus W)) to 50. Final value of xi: 0.20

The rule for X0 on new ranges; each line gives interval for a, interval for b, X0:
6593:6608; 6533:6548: 2.59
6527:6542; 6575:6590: 2.48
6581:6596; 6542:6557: 2.44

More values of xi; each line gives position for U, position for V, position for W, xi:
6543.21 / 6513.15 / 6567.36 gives 0.21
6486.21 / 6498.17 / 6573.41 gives 0.07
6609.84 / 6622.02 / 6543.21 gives -0.19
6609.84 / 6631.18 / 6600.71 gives -0.02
